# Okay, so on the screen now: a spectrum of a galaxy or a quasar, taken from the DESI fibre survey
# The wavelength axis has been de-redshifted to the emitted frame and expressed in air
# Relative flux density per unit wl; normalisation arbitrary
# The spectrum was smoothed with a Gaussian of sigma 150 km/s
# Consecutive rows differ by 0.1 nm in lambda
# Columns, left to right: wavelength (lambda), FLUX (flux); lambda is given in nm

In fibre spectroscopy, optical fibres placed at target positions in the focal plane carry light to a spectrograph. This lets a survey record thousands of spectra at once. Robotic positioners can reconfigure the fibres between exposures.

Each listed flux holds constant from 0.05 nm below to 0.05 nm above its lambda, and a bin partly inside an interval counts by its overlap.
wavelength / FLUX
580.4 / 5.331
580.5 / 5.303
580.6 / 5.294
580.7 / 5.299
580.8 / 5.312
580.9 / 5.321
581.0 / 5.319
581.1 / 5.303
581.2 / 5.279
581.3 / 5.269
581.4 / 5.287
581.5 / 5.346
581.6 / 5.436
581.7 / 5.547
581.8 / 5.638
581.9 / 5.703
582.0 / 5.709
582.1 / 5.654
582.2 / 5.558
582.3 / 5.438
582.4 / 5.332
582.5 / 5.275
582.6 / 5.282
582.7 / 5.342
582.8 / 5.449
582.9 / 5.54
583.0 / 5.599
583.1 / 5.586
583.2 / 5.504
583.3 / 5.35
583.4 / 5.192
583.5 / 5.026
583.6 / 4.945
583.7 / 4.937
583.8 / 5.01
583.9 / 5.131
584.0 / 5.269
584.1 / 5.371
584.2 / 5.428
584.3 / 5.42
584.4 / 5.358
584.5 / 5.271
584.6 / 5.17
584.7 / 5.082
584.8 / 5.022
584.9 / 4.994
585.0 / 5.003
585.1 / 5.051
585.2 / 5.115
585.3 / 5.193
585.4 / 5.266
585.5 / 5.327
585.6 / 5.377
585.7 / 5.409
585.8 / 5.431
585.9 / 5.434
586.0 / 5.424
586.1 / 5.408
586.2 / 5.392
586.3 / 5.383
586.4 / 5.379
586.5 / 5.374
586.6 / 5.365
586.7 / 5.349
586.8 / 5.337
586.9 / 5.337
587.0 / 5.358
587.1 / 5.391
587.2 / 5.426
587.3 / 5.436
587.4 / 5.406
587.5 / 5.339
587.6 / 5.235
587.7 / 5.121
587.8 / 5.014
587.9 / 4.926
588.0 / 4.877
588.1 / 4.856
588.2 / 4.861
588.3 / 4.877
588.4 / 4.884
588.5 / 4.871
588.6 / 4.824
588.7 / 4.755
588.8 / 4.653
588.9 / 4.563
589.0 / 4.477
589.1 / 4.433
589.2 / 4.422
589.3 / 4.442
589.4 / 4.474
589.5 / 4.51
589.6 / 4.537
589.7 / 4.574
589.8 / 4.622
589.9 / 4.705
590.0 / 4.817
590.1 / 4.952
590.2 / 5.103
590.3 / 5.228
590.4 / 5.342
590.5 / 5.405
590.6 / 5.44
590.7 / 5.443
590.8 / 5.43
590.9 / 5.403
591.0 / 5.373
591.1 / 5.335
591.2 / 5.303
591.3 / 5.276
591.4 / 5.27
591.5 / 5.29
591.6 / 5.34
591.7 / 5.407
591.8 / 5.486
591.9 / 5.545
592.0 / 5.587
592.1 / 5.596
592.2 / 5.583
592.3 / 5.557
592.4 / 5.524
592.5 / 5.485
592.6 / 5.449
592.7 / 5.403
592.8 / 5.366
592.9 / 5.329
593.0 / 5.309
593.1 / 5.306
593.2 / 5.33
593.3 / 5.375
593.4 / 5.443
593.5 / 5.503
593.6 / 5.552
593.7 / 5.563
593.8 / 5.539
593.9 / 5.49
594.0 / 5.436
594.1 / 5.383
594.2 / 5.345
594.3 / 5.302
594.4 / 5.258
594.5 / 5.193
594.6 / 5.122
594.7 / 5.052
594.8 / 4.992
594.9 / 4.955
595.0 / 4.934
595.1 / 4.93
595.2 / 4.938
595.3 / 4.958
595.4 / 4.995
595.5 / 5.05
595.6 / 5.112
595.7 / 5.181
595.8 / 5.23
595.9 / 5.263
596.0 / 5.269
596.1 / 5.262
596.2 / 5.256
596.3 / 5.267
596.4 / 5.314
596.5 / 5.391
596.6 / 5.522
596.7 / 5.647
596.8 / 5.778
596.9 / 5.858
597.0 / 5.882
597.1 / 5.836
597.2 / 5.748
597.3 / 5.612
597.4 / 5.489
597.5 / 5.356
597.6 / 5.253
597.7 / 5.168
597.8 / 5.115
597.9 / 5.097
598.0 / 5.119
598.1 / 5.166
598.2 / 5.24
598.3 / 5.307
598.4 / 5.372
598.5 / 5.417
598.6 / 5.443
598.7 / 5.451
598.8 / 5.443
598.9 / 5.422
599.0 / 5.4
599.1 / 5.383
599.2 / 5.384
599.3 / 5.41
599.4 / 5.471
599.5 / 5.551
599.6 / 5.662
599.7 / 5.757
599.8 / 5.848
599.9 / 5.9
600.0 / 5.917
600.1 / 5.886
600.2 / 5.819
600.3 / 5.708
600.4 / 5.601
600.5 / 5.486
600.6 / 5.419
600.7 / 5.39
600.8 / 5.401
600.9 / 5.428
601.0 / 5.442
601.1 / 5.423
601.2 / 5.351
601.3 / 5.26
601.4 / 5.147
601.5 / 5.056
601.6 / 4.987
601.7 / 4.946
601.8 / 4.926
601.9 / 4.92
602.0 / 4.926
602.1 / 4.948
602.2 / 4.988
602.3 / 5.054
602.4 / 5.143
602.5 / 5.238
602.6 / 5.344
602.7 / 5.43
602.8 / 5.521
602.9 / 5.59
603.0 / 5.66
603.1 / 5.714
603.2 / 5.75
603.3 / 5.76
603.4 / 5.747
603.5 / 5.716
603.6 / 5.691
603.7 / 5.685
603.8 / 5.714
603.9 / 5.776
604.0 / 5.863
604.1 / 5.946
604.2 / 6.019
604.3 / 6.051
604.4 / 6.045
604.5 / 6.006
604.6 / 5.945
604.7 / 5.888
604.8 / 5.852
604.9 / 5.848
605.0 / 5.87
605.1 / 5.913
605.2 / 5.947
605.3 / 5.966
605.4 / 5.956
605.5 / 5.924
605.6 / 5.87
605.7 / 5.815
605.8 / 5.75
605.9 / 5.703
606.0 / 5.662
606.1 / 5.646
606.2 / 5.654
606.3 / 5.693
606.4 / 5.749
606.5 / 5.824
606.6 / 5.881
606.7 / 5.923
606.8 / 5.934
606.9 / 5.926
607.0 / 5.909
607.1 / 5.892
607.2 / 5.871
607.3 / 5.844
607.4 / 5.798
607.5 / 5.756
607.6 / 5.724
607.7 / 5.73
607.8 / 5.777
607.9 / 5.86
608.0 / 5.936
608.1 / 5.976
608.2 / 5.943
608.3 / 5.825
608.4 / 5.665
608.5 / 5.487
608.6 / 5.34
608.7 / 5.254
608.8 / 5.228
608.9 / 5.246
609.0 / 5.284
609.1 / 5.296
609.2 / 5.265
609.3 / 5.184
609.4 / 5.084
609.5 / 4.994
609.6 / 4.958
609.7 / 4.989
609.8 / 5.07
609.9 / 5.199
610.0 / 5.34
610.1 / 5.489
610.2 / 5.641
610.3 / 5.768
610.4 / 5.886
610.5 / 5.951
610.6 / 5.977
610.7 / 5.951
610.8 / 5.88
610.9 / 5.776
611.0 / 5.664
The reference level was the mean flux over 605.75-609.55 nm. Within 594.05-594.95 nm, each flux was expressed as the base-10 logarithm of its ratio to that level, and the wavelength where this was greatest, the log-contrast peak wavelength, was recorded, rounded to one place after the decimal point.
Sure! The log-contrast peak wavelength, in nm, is 594.1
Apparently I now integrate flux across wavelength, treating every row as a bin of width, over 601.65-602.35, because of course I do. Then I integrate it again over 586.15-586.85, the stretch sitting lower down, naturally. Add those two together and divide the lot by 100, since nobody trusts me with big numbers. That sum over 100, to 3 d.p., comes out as 0.072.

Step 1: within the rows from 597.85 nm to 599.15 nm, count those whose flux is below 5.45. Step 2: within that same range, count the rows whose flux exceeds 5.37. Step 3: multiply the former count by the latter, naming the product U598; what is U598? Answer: 96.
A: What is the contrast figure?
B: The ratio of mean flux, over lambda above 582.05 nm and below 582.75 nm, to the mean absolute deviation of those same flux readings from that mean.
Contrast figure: 46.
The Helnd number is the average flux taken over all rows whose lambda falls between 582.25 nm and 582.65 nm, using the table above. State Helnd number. 5.3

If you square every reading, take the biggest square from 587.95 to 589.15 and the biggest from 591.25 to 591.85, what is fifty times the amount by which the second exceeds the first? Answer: 312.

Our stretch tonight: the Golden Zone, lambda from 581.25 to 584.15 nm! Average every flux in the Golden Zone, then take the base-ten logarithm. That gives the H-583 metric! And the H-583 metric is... 0.730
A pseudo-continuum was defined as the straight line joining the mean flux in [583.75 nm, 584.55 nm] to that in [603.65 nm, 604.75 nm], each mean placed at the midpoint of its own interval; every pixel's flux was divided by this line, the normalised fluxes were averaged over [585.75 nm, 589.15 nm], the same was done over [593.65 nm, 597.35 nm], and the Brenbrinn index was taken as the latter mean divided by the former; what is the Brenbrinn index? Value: 0.99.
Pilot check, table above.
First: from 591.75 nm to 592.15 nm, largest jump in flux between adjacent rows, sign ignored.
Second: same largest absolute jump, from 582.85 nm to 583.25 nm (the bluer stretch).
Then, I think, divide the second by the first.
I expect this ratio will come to 1.4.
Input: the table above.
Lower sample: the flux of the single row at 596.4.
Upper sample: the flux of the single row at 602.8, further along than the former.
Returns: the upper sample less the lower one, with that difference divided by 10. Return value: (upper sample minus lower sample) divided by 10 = 0.02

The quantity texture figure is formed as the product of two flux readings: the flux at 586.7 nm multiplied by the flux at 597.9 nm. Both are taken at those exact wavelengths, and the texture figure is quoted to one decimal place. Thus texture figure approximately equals 27.3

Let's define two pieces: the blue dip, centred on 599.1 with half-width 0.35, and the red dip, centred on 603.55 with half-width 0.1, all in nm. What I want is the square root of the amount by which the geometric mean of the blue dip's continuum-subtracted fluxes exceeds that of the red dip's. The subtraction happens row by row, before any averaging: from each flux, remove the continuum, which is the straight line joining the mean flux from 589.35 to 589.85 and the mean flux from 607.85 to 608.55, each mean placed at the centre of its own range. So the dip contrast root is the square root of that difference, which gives 0.12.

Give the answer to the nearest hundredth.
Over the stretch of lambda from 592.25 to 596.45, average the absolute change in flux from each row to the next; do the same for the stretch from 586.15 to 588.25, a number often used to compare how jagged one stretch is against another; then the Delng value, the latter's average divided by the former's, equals 0.98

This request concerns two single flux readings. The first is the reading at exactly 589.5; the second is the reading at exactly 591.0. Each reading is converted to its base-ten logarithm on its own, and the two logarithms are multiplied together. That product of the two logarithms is 0.48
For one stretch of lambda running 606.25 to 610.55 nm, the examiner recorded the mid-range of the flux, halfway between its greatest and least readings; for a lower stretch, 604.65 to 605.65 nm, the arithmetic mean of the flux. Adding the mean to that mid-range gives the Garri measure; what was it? 11.37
